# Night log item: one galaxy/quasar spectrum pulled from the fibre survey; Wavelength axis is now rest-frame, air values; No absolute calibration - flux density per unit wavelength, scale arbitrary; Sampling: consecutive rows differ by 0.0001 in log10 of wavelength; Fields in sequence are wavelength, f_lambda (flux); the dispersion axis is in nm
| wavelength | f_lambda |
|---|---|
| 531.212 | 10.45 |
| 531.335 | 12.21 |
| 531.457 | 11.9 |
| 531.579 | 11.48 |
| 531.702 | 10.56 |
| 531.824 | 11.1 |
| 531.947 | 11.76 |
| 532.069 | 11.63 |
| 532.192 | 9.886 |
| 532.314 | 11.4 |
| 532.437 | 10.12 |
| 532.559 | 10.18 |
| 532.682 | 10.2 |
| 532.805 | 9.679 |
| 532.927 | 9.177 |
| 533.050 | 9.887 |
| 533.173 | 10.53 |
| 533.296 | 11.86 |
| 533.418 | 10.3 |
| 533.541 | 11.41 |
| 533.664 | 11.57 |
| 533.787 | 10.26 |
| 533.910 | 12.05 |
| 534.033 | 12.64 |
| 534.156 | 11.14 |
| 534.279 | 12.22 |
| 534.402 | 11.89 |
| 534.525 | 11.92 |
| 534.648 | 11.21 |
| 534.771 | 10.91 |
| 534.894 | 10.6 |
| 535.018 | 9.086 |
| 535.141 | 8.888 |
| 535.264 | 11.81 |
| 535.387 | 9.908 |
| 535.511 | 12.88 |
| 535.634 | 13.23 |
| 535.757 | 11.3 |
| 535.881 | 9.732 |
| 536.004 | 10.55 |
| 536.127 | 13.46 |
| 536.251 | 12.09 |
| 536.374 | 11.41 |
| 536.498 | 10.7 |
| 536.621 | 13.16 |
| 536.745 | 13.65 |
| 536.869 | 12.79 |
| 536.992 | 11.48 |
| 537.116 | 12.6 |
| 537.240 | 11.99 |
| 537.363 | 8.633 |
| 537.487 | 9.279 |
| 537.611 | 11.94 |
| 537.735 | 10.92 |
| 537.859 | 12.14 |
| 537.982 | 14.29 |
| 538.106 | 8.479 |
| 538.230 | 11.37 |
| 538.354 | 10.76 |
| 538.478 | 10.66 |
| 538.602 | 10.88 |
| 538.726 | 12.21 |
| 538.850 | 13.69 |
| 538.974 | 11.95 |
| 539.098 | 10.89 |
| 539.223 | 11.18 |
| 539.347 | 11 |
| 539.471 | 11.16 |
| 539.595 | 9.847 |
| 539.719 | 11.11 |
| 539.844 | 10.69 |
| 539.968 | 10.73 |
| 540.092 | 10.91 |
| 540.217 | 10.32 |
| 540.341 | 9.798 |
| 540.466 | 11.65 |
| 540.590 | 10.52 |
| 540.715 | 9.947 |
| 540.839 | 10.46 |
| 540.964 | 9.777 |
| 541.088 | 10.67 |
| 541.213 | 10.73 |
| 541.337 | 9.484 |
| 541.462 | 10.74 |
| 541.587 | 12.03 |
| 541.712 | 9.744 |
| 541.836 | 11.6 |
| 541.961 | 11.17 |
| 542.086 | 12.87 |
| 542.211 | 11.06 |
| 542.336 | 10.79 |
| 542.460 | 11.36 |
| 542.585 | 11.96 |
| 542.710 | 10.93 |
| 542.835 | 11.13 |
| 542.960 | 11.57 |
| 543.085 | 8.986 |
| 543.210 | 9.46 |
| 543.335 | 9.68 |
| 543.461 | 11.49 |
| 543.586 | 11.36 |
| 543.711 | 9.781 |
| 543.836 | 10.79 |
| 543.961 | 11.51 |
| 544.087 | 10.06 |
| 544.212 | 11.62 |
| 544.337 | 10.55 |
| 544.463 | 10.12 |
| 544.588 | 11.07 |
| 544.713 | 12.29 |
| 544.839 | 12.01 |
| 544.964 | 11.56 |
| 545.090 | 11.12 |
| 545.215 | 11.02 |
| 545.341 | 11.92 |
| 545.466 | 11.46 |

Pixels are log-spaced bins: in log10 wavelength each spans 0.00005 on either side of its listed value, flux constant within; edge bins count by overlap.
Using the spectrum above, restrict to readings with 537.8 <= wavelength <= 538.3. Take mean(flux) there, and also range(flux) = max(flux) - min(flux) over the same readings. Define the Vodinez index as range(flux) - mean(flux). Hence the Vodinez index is -5.8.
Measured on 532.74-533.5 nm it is -7.6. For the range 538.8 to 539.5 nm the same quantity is -8.8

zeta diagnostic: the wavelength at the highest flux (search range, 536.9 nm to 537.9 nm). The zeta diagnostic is 537.116 nm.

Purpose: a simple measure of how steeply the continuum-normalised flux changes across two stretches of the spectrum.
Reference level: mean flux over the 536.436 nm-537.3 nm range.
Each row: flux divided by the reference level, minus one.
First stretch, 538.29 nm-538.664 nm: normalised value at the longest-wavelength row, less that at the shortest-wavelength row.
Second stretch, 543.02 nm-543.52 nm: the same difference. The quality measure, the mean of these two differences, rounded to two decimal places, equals 0.11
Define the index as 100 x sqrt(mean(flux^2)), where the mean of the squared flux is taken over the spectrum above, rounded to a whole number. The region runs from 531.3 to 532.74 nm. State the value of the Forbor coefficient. 1106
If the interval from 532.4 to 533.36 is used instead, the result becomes 1023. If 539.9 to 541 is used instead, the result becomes 1047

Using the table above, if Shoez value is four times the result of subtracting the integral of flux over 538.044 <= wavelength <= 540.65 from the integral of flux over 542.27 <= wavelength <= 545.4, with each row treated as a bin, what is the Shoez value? 23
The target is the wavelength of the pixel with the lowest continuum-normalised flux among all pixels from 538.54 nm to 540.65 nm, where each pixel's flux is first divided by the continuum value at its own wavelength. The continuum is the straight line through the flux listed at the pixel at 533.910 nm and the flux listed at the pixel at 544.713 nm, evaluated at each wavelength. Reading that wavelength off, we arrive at 540.341 nm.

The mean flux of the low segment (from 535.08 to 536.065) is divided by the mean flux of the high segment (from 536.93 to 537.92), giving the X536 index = 0.99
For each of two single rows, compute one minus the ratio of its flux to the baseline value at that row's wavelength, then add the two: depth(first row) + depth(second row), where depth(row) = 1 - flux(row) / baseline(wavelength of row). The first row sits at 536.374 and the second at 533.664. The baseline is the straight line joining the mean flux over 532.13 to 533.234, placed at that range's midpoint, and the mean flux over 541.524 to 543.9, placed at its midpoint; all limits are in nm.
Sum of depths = -0.23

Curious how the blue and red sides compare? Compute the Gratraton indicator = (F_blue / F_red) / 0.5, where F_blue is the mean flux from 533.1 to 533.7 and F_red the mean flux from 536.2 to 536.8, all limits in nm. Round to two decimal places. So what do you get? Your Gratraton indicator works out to 1.82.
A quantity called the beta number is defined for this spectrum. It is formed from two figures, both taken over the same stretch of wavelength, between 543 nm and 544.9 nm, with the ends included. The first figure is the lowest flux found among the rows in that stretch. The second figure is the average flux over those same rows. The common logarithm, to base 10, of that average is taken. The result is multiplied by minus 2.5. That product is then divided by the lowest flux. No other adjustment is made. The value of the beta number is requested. -0.287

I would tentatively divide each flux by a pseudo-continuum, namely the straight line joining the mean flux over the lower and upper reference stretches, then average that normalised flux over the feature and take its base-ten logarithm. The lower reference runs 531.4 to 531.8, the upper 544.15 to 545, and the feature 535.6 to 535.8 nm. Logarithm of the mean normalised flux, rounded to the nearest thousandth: 0.035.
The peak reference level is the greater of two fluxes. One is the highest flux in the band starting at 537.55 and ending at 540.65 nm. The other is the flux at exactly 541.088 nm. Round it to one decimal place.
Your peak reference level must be 14.3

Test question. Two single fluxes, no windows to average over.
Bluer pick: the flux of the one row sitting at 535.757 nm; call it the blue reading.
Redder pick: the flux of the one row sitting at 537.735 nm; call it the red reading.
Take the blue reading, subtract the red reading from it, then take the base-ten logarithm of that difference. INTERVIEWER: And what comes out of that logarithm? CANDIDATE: -0.4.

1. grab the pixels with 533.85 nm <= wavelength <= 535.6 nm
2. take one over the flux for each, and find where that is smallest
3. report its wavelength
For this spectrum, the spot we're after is 535.511 nm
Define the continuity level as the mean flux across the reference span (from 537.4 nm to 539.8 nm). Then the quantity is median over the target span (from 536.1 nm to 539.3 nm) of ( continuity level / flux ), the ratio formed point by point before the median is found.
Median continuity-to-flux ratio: 0.96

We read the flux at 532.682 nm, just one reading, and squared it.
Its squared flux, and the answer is 104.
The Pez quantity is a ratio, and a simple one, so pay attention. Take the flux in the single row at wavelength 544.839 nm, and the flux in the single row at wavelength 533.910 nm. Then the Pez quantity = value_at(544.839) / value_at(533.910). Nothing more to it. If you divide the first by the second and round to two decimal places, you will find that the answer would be 1.00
